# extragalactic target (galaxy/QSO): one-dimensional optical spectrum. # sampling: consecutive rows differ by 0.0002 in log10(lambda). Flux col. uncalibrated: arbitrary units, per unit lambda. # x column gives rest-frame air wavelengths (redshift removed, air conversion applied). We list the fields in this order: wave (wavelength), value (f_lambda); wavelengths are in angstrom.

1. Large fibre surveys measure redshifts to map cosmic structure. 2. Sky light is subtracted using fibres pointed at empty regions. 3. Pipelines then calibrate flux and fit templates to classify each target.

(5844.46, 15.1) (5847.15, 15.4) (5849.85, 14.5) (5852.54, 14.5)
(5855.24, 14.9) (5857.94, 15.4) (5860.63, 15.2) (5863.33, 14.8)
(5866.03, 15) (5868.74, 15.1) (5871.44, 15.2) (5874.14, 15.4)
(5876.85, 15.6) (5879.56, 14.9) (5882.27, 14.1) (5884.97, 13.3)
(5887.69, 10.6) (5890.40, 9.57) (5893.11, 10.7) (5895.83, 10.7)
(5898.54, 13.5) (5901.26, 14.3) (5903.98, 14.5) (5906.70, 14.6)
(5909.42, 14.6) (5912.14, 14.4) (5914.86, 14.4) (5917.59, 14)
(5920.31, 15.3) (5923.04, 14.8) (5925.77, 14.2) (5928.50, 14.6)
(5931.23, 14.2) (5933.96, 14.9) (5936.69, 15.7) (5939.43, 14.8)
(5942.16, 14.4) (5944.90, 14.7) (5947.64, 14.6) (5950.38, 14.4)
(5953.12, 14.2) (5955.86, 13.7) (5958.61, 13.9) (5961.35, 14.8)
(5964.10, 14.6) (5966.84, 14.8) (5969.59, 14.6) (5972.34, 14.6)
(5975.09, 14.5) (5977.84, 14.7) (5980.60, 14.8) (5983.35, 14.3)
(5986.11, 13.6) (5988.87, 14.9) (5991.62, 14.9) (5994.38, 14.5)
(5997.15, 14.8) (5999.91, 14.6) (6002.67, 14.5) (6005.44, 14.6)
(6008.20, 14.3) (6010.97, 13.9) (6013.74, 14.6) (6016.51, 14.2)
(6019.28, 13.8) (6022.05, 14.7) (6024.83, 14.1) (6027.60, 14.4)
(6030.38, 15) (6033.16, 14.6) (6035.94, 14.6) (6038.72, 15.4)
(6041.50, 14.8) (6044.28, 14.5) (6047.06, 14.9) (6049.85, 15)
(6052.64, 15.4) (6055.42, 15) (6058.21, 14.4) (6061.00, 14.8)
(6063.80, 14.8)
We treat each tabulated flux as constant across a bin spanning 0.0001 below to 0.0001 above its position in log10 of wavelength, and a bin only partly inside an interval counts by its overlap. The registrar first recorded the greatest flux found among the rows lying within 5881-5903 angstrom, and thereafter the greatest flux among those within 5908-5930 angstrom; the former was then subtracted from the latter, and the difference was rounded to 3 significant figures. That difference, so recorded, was 1.00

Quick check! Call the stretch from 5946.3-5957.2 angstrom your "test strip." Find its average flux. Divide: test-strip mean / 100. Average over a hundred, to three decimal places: 0.142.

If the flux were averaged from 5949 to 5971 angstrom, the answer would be 14.4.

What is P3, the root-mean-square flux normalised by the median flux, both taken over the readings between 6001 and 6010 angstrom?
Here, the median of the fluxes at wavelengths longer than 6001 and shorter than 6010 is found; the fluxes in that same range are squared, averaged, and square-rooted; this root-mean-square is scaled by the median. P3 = 1.00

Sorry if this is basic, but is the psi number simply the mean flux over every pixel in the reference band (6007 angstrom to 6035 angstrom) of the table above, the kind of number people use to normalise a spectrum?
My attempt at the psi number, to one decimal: 14.4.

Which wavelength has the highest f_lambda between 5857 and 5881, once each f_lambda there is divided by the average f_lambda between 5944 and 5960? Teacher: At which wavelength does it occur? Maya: 5876.85 angstrom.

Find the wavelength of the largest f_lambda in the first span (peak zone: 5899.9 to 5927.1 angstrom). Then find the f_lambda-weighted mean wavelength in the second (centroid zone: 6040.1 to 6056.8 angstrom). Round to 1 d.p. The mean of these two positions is 5984.4 angstrom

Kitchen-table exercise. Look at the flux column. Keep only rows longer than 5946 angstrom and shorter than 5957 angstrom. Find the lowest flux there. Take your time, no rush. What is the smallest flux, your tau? 13.7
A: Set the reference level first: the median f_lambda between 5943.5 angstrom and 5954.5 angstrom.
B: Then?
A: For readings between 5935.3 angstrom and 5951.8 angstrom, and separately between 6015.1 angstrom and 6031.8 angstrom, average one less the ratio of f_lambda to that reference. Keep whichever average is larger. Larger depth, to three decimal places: 0.009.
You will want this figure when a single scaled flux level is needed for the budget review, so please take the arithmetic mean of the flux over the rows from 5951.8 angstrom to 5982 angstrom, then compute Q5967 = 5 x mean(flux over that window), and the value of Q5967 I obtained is 72.4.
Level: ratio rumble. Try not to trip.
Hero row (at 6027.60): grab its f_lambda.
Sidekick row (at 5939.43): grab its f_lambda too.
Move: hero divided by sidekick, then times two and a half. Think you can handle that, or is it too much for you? 2.43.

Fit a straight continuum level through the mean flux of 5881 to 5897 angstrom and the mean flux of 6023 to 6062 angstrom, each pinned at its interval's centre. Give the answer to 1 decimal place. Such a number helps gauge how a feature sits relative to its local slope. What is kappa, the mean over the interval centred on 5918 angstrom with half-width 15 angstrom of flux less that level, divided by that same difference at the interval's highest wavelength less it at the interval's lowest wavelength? -2.7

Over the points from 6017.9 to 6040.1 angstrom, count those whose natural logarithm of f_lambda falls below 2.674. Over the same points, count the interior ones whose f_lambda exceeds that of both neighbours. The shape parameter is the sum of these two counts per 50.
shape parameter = 0.100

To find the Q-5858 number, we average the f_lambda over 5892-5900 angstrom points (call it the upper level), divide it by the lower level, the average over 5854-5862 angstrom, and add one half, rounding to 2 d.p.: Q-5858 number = 1.27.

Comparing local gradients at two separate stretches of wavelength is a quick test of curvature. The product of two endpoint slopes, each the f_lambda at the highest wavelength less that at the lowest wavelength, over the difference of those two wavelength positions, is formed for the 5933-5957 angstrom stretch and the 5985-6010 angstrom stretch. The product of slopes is -0.0017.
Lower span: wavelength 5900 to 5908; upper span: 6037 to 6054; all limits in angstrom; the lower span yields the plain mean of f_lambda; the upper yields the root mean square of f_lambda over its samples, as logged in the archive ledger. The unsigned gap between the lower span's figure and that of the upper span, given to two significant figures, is 0.54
